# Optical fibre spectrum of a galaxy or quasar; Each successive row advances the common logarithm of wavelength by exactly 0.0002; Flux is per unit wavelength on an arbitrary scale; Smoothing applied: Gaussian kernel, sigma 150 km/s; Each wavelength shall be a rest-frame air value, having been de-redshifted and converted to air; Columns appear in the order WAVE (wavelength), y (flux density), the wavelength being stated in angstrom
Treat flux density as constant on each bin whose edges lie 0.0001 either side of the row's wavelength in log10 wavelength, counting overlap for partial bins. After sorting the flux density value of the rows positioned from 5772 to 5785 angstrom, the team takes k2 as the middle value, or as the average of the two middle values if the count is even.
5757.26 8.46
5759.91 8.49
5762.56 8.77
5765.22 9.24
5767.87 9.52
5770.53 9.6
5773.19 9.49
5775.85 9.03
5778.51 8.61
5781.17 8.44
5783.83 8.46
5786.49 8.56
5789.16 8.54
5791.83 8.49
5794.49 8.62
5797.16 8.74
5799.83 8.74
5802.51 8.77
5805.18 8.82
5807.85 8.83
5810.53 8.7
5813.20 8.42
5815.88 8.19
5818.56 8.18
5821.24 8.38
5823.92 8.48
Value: 8.6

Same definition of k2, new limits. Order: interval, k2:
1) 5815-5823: 8.2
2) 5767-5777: 9.5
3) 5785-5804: 8.6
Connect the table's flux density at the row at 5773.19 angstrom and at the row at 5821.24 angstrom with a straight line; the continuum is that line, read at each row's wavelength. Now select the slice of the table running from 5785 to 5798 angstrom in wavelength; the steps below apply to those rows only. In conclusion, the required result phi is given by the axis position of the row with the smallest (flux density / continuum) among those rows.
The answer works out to 5786.49 angstrom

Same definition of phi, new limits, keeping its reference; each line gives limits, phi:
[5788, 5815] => 5789.16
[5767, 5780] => 5778.51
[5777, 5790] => 5781.17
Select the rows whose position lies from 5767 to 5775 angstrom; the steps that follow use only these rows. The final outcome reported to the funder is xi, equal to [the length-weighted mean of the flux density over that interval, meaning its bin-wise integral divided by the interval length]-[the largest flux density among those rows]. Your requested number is -0.10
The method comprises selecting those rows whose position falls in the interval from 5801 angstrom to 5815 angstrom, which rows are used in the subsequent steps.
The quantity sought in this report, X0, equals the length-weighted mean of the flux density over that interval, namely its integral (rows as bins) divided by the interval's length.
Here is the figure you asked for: 8.69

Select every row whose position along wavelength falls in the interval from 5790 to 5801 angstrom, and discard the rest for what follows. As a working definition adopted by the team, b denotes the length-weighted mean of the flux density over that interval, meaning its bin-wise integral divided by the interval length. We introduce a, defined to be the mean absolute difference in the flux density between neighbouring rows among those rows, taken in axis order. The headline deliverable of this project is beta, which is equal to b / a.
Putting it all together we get 104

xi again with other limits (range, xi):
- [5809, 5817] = -0.25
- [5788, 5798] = -0.15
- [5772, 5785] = -0.68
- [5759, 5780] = -0.50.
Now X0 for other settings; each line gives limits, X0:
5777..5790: 8.53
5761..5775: 9.30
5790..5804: 8.67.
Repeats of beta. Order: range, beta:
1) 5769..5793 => 52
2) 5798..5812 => 159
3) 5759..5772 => 33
